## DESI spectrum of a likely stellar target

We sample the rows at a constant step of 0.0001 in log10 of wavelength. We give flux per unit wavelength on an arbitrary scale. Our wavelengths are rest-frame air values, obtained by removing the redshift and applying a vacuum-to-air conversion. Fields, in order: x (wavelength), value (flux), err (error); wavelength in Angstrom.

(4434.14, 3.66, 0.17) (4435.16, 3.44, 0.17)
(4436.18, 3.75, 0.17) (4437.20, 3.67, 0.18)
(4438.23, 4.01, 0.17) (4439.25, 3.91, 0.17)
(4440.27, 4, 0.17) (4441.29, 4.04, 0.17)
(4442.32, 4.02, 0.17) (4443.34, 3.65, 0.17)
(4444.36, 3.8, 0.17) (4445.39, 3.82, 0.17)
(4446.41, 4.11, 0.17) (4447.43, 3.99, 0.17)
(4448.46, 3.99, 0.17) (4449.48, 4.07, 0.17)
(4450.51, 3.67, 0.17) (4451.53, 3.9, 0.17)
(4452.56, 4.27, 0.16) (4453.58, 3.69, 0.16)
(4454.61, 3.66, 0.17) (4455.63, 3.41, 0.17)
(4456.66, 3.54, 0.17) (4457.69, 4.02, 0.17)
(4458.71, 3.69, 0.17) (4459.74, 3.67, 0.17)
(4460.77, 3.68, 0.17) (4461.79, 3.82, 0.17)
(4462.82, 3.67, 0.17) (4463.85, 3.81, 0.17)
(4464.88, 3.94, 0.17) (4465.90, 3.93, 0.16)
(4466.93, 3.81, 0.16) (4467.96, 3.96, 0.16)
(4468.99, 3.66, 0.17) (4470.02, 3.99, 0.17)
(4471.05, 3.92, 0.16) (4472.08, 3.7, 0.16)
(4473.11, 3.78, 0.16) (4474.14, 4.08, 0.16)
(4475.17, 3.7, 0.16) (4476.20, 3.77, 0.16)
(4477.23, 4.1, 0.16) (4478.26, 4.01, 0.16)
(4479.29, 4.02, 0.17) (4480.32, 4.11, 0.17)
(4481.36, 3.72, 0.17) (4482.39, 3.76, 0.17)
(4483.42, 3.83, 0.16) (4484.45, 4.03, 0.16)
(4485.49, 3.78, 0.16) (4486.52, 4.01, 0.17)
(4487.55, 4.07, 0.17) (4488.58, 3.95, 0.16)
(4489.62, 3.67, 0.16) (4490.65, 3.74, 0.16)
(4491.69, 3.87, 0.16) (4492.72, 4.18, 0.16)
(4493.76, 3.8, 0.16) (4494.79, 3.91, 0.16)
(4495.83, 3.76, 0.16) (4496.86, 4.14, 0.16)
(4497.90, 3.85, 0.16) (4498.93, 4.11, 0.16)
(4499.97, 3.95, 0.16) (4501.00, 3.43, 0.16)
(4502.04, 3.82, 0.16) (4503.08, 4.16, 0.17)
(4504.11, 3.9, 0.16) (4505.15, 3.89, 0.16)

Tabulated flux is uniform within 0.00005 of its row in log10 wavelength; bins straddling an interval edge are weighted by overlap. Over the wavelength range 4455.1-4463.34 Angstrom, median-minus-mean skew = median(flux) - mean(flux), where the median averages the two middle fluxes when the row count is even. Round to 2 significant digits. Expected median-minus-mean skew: -0.013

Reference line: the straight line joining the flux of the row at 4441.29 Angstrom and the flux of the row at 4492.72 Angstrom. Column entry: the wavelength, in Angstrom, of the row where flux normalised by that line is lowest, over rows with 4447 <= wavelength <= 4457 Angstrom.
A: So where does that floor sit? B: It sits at 4455.63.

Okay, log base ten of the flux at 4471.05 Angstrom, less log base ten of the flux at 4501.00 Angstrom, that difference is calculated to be 0.058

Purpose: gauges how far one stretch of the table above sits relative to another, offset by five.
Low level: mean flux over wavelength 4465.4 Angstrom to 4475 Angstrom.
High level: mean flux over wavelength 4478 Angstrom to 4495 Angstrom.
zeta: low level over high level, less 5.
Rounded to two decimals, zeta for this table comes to -4.01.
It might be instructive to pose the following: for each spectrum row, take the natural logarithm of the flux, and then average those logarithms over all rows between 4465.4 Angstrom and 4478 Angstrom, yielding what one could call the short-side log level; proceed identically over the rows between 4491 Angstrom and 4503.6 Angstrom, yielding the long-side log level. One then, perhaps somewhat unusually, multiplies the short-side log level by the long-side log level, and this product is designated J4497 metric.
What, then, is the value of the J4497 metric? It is 1.84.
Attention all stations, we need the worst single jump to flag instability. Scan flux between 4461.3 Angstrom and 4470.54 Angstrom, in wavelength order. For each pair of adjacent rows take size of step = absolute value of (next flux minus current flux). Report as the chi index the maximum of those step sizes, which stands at 0.33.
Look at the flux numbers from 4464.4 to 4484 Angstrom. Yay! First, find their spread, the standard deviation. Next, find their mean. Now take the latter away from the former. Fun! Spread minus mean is -3.74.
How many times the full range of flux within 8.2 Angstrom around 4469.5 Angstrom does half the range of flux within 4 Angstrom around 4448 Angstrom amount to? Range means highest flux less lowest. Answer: 0.18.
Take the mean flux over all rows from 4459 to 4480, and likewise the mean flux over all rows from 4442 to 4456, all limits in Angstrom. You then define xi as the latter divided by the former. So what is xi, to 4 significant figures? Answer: 1.003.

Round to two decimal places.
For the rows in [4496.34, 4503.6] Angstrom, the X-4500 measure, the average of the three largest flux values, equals 4.14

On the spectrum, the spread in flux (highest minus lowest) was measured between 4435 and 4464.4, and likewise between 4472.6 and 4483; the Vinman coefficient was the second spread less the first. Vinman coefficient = -0.45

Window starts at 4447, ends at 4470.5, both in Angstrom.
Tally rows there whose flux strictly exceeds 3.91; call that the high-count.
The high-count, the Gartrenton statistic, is 9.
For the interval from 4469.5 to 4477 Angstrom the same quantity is 3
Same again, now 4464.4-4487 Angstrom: 12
